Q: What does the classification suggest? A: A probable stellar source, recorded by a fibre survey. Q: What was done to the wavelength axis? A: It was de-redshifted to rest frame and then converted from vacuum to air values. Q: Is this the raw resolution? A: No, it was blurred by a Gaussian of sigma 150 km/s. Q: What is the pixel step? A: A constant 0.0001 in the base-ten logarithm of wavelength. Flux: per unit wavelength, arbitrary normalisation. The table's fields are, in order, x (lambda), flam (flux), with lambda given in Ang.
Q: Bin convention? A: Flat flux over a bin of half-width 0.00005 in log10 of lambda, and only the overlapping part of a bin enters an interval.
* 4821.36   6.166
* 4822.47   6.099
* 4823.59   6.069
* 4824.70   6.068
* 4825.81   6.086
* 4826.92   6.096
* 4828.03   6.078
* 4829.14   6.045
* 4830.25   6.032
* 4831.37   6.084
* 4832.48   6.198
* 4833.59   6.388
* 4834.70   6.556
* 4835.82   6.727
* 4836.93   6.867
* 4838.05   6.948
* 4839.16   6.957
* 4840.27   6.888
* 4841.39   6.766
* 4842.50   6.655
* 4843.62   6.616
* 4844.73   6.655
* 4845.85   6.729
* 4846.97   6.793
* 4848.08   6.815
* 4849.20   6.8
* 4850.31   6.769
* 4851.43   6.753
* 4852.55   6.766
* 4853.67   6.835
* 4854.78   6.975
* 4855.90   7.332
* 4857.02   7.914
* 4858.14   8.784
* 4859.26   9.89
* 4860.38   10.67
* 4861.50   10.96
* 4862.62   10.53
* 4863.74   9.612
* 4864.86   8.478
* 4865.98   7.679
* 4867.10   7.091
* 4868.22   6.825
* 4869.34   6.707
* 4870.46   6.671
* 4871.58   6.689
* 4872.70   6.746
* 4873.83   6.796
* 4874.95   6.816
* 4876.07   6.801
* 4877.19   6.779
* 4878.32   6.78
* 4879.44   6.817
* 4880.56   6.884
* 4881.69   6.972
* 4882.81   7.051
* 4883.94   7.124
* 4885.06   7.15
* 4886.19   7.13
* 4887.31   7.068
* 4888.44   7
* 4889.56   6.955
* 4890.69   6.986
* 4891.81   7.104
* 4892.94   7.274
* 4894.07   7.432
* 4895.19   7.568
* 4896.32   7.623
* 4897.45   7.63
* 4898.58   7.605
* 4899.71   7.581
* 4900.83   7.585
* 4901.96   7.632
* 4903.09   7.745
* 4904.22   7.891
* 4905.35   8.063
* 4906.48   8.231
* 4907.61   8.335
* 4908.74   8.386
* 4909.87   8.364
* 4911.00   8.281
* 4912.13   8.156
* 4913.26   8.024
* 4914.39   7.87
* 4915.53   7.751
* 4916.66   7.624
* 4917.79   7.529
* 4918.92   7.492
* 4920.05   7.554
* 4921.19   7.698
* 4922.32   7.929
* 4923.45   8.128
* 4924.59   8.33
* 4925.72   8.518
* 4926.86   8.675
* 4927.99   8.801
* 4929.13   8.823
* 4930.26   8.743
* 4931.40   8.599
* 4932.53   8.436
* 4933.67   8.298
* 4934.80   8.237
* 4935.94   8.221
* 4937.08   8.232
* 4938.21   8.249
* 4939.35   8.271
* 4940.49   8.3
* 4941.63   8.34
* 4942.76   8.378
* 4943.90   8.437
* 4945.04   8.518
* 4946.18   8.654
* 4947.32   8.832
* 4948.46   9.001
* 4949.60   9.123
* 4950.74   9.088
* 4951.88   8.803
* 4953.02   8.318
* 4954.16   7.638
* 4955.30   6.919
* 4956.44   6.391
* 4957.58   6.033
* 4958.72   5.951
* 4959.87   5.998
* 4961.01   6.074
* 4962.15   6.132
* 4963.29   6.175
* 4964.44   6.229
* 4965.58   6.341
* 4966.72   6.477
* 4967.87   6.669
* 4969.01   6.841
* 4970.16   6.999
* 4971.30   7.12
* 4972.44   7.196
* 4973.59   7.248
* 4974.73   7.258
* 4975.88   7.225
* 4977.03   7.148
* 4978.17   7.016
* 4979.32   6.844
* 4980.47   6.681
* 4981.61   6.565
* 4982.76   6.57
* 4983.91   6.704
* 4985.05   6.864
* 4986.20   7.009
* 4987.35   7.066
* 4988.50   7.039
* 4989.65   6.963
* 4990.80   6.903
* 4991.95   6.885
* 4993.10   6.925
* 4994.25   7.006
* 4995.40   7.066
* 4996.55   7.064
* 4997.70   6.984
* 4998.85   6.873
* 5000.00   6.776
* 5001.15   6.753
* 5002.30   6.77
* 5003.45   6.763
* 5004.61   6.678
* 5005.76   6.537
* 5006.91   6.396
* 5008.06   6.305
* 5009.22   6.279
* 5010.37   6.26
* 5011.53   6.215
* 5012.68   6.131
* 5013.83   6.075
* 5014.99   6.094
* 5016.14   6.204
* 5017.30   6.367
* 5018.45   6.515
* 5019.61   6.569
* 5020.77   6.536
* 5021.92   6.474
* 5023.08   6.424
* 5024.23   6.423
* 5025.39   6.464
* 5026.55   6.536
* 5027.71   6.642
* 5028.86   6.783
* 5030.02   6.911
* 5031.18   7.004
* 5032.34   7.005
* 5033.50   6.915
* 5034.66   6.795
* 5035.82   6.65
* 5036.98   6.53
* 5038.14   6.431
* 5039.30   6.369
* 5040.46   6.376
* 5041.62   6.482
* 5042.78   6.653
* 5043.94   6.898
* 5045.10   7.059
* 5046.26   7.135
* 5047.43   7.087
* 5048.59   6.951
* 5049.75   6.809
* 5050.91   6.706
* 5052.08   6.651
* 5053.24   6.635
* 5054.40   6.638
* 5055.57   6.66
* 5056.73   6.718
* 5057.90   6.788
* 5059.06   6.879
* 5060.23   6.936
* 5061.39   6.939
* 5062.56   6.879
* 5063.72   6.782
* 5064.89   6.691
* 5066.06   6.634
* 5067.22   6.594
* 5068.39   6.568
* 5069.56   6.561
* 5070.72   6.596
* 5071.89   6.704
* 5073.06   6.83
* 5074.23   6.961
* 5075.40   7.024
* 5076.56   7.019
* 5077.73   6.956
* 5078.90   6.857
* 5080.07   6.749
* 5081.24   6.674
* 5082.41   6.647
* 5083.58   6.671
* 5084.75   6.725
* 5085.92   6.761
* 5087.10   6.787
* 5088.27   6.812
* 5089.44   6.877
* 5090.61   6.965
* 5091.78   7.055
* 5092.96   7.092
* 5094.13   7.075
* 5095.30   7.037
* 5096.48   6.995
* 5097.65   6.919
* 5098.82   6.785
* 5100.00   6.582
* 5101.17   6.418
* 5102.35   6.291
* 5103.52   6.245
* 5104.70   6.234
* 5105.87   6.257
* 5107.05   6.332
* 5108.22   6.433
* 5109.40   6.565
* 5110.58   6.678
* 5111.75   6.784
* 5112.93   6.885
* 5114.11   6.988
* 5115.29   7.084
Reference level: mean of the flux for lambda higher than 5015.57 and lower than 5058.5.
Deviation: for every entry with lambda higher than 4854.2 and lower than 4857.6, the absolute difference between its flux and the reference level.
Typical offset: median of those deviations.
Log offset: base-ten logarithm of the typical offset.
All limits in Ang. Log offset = -0.18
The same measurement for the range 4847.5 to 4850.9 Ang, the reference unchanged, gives -0.89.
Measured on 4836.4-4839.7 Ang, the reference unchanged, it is -0.56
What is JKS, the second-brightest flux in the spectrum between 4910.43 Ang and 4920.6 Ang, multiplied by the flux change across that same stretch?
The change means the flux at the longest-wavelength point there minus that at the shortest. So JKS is -5.9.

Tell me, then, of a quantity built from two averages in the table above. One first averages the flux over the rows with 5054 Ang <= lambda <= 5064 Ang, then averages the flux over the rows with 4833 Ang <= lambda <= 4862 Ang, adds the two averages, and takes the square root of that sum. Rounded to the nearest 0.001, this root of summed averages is 3.760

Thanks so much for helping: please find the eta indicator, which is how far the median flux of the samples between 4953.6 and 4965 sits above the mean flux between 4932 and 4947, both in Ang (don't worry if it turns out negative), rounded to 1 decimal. -2.2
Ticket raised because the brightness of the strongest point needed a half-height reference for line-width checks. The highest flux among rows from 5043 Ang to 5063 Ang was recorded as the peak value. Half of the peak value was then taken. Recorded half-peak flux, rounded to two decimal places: 3.57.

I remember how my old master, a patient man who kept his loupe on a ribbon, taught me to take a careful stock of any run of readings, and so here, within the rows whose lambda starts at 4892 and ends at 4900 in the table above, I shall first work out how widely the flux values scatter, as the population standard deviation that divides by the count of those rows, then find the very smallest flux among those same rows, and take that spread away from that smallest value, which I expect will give 7.2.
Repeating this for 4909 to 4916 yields 7.5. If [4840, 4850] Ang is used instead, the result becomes 6.5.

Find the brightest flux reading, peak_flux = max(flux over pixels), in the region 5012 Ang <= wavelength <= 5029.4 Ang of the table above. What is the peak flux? 6.783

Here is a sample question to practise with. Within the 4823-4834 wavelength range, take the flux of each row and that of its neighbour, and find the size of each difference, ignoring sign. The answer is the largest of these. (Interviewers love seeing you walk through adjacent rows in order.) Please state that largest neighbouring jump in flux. 0.19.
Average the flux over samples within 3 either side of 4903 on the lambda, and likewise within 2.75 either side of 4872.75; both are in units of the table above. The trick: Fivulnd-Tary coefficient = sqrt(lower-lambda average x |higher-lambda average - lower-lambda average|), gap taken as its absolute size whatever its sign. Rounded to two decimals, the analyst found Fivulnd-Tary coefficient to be 2.65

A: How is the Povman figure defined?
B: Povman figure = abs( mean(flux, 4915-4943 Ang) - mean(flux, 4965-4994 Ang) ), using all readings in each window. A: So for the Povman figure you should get 1.3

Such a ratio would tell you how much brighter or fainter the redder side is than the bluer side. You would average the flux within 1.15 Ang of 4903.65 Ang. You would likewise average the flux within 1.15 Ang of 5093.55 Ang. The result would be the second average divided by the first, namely 0.91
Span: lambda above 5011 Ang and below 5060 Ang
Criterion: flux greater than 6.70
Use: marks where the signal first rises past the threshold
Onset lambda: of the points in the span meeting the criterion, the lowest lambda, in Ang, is 5028.86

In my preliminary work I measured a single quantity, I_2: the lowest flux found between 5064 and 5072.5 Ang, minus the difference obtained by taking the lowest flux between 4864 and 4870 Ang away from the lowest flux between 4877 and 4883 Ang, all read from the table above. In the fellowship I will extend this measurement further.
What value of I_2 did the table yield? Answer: 6.49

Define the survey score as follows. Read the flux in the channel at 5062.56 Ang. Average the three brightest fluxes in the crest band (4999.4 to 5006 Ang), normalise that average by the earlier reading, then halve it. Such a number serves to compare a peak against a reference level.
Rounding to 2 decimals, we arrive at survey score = 0.49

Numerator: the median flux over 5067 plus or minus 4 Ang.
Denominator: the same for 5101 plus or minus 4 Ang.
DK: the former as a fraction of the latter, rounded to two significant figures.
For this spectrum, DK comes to 1.0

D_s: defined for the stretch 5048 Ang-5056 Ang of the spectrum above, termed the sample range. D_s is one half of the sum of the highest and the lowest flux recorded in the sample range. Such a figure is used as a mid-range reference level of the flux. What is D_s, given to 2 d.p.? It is 6.79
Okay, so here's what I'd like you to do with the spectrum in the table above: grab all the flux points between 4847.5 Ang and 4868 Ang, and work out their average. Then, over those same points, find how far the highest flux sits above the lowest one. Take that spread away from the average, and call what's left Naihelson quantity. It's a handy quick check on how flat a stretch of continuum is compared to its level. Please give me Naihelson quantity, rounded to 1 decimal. 3.9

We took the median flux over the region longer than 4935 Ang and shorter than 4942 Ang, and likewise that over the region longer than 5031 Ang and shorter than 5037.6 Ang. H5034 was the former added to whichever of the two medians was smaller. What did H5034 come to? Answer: 15.1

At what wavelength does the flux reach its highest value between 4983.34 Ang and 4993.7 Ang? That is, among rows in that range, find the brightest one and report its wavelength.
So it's 4987.35 Ang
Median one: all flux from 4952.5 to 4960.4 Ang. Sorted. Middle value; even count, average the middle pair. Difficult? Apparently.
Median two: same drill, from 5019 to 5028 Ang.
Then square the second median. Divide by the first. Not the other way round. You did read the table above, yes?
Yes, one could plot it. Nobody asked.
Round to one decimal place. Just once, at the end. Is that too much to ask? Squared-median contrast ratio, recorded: 6.6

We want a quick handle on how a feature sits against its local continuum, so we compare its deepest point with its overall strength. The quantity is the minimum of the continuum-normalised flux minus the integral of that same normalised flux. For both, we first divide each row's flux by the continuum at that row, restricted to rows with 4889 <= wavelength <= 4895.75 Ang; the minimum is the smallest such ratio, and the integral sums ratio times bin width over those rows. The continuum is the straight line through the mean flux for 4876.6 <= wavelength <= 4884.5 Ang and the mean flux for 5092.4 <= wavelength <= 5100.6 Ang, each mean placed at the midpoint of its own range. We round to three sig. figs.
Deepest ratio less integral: -6.05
